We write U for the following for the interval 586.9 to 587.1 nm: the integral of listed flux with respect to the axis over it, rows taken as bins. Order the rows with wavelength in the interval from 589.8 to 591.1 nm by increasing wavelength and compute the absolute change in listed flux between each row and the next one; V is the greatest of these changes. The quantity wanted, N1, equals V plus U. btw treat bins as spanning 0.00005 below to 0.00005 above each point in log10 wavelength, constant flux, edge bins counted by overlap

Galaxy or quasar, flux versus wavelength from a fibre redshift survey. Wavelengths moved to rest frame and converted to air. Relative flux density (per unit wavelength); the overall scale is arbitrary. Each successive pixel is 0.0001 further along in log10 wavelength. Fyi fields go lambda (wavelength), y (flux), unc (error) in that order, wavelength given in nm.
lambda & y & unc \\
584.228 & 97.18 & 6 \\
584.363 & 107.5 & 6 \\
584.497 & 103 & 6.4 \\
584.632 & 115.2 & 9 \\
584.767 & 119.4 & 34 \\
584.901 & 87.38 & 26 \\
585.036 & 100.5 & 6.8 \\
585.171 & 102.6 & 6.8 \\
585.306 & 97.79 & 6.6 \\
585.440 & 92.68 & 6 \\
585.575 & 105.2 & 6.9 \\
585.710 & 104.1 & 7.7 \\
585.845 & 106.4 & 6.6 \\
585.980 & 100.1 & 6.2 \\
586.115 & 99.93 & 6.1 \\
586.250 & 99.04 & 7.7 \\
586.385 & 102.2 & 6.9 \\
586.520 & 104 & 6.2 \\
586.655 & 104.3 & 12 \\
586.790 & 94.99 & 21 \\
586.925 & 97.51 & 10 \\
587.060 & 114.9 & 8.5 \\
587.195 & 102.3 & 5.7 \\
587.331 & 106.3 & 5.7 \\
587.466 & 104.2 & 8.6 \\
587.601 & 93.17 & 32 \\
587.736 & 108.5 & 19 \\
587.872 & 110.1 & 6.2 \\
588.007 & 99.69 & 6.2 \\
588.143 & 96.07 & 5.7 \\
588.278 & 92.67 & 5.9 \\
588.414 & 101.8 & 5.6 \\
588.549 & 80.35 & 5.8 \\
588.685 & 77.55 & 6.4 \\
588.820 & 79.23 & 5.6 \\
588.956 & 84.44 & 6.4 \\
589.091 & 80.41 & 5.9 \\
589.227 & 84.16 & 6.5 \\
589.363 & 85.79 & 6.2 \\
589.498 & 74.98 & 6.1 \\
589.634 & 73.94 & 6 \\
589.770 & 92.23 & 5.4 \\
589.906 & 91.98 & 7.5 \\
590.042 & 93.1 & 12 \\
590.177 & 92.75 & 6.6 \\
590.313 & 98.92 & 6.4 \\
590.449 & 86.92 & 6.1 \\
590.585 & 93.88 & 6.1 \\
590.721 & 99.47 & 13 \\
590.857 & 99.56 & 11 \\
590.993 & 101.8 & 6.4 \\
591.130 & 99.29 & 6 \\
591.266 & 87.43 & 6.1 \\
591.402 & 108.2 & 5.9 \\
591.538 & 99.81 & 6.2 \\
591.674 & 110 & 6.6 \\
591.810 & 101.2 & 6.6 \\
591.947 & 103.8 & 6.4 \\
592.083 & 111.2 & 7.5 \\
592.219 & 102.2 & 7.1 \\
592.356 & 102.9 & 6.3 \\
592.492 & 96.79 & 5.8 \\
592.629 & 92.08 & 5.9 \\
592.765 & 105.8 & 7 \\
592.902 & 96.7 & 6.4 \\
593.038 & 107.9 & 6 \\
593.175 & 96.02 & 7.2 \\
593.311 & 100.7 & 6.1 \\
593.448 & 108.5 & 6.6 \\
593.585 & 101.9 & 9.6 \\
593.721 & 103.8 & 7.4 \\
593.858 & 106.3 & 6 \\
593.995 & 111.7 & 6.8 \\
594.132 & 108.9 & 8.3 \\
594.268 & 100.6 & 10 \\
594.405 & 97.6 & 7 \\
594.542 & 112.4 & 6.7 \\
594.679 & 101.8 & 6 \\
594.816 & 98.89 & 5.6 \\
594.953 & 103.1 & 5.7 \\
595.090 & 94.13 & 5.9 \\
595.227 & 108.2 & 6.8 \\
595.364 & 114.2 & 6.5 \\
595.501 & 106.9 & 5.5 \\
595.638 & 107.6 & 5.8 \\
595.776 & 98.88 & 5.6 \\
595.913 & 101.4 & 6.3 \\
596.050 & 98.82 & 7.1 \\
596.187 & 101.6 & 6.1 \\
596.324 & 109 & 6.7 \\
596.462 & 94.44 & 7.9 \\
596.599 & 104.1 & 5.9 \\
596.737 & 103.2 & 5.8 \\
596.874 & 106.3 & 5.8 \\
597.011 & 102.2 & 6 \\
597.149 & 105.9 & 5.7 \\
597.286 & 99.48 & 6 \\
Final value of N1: 33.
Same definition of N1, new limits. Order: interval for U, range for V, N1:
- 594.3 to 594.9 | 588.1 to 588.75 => 83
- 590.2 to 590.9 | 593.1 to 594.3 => 75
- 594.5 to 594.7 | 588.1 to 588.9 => 43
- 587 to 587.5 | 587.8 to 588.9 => 75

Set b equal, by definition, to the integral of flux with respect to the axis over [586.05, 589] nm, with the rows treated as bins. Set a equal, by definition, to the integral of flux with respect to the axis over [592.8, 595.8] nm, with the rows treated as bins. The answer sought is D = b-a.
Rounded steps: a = 312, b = 289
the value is -23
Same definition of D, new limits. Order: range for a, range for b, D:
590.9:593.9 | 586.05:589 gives -17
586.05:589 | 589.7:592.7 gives 6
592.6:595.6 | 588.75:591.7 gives -41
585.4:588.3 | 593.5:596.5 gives 16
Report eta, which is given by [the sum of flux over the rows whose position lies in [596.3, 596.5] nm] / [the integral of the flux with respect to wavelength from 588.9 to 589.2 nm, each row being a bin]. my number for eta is 8.2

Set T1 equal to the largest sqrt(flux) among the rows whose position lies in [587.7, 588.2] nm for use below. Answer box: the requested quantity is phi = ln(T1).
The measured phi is 2.35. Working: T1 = 10.5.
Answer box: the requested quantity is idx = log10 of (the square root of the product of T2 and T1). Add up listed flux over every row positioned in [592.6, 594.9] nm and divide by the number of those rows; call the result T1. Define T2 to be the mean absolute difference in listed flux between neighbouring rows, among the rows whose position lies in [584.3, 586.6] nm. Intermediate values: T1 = 103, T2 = 6.6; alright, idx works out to 1.42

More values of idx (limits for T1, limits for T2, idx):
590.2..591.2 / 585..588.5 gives 1.37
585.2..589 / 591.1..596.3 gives 1.42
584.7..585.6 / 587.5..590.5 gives 1.40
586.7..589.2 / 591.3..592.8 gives 1.42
